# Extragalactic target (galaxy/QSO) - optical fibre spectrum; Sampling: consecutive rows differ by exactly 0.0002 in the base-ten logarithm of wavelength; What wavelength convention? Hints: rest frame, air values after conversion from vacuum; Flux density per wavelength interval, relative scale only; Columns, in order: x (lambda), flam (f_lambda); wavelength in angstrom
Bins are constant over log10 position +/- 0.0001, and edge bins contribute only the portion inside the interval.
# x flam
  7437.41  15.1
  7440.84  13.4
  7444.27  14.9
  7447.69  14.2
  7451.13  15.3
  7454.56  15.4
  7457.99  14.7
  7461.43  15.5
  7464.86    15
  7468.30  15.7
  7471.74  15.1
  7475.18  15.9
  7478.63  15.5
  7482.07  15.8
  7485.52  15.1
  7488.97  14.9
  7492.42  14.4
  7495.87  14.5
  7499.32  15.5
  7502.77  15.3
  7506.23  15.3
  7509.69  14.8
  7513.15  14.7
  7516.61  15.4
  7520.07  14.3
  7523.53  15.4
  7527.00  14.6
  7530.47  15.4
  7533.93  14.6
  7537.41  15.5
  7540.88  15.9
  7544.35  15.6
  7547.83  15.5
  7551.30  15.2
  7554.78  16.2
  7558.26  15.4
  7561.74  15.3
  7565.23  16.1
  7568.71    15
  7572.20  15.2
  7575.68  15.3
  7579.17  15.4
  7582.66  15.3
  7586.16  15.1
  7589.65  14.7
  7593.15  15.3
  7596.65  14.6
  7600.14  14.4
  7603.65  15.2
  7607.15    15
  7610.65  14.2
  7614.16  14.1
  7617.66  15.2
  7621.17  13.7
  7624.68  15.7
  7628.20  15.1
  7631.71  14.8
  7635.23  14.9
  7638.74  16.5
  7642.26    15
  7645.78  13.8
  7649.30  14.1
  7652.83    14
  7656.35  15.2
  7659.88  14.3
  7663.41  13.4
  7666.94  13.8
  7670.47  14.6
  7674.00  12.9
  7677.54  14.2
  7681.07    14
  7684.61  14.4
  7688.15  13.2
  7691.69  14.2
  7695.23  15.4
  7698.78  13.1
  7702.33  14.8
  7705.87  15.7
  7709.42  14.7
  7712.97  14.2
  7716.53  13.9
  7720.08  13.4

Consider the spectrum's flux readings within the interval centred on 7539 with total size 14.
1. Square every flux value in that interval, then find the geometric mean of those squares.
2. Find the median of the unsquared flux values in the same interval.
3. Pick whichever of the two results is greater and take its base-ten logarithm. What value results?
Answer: 2.37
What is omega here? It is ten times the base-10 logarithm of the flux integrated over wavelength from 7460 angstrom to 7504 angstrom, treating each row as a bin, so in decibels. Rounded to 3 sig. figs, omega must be 28.3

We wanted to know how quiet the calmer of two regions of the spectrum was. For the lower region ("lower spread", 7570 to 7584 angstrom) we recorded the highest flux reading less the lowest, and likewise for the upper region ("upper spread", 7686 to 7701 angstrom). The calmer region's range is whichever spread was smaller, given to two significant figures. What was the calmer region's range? 0.20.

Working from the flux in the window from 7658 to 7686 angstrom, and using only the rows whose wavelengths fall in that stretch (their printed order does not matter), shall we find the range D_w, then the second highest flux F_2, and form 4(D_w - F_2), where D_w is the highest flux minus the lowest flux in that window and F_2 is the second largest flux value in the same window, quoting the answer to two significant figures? -51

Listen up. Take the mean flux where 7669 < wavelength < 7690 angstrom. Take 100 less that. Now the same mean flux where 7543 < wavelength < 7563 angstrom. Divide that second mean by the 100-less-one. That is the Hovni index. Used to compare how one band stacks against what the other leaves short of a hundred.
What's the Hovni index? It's 0.180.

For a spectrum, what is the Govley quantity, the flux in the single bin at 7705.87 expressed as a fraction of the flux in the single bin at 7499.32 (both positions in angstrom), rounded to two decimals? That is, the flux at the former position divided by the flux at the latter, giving 1.01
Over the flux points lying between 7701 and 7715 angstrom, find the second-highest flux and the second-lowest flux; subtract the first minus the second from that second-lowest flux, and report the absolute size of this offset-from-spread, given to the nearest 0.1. 14.6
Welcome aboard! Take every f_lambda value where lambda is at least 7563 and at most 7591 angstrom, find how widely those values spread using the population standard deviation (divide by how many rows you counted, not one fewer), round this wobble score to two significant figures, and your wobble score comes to 0.38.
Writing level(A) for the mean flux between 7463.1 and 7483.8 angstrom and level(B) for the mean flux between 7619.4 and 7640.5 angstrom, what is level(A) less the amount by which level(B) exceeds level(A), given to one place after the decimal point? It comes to 15.9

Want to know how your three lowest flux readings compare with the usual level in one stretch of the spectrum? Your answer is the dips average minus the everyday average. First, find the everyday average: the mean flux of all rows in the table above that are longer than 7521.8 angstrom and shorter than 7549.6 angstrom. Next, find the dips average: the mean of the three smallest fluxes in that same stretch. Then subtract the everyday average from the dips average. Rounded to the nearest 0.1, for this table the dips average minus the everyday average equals -0.4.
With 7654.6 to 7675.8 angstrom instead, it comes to -0.7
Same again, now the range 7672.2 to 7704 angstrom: -1.0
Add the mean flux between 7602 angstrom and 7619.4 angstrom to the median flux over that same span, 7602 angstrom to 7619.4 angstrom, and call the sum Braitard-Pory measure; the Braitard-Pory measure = 29.7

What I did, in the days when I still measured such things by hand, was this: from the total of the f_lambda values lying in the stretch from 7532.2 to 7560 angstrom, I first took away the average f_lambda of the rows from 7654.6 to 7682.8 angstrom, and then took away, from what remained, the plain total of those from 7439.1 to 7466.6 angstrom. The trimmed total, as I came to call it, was -9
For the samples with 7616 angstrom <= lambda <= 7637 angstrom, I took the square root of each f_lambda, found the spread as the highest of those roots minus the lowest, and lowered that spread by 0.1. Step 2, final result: 0.16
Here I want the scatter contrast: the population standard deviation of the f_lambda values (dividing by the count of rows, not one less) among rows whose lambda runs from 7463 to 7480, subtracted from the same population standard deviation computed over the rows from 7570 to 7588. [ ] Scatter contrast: -0.24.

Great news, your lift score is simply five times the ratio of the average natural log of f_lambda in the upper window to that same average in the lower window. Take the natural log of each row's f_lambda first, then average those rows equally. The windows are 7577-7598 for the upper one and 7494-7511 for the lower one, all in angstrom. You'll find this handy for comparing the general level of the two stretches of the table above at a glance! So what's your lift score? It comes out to 5.00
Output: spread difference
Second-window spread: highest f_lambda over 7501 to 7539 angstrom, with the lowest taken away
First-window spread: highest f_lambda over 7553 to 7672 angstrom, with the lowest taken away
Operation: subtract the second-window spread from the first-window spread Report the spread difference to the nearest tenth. 1.9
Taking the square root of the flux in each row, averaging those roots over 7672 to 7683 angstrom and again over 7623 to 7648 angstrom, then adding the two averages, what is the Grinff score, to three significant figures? 7.59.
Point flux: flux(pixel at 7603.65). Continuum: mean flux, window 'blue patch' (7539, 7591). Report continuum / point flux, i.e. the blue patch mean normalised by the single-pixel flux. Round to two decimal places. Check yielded 1.01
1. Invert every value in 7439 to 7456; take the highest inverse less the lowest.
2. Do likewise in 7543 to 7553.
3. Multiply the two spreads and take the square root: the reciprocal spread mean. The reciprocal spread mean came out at 0.0040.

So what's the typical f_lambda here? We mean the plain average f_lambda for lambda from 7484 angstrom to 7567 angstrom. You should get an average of 15.2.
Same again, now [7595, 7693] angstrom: 14.4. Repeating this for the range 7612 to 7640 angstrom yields 15.0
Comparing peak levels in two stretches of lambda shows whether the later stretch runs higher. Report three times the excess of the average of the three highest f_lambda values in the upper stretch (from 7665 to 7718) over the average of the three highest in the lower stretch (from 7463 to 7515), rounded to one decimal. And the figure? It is -1.5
